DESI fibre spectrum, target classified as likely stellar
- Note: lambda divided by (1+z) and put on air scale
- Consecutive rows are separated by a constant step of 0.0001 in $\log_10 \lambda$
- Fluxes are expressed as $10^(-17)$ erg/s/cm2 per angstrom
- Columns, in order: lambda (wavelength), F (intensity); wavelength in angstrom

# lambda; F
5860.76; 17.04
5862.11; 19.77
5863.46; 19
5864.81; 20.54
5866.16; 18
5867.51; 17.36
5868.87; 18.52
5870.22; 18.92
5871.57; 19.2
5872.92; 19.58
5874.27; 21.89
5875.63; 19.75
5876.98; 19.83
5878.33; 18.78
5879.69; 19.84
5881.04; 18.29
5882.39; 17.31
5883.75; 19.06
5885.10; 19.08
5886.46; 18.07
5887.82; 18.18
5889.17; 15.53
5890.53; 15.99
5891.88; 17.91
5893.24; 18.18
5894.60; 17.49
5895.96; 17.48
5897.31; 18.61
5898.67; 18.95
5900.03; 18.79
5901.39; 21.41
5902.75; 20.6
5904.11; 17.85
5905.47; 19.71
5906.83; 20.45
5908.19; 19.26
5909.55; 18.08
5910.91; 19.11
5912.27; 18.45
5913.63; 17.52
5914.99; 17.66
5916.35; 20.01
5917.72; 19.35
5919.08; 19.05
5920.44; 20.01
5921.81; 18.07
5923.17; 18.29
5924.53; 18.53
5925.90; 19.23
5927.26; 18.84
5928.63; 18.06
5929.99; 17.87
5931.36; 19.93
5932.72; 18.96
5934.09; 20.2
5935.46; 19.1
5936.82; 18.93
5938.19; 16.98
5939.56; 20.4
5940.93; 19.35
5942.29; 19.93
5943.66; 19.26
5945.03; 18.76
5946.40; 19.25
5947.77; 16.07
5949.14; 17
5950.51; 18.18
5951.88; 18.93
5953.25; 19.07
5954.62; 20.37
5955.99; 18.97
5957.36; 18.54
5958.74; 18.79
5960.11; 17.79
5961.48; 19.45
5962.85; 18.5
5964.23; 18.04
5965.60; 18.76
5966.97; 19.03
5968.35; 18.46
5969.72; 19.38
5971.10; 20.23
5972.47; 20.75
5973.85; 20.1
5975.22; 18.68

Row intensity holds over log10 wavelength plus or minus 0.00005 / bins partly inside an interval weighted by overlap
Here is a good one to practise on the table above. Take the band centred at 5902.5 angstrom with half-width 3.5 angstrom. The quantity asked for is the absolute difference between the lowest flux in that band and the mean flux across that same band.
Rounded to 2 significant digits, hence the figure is 1.8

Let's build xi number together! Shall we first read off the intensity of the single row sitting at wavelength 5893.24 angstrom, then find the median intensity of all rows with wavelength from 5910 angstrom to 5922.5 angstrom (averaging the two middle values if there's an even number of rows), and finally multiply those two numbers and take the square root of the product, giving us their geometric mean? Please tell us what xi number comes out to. 18.61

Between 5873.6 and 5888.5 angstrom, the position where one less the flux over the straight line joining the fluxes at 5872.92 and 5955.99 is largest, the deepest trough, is 5882.39 angstrom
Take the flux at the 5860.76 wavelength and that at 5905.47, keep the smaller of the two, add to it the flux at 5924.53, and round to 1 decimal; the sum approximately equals 35.6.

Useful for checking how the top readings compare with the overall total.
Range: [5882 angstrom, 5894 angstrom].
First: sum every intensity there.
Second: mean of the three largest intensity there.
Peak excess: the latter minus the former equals -141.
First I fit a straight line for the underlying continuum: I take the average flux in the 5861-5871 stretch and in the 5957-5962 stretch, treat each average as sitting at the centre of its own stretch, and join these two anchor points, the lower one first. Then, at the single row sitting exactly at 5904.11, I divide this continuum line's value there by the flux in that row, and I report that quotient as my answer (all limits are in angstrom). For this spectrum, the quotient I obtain 1.05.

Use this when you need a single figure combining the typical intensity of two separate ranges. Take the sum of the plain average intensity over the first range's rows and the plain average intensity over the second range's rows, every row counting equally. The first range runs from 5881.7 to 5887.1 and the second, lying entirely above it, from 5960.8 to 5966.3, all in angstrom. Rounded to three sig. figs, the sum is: 37.1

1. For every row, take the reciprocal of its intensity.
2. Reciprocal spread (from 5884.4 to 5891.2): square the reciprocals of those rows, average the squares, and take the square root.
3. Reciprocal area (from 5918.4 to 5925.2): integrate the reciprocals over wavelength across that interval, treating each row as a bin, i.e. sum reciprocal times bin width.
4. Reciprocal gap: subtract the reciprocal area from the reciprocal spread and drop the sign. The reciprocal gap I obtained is 0.305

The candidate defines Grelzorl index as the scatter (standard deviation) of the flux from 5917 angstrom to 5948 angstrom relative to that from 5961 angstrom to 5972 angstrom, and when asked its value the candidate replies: 1.5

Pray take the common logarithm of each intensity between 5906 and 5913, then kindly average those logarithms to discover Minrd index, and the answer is 1.28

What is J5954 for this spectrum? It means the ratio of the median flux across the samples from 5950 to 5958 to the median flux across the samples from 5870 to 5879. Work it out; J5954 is 0.97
